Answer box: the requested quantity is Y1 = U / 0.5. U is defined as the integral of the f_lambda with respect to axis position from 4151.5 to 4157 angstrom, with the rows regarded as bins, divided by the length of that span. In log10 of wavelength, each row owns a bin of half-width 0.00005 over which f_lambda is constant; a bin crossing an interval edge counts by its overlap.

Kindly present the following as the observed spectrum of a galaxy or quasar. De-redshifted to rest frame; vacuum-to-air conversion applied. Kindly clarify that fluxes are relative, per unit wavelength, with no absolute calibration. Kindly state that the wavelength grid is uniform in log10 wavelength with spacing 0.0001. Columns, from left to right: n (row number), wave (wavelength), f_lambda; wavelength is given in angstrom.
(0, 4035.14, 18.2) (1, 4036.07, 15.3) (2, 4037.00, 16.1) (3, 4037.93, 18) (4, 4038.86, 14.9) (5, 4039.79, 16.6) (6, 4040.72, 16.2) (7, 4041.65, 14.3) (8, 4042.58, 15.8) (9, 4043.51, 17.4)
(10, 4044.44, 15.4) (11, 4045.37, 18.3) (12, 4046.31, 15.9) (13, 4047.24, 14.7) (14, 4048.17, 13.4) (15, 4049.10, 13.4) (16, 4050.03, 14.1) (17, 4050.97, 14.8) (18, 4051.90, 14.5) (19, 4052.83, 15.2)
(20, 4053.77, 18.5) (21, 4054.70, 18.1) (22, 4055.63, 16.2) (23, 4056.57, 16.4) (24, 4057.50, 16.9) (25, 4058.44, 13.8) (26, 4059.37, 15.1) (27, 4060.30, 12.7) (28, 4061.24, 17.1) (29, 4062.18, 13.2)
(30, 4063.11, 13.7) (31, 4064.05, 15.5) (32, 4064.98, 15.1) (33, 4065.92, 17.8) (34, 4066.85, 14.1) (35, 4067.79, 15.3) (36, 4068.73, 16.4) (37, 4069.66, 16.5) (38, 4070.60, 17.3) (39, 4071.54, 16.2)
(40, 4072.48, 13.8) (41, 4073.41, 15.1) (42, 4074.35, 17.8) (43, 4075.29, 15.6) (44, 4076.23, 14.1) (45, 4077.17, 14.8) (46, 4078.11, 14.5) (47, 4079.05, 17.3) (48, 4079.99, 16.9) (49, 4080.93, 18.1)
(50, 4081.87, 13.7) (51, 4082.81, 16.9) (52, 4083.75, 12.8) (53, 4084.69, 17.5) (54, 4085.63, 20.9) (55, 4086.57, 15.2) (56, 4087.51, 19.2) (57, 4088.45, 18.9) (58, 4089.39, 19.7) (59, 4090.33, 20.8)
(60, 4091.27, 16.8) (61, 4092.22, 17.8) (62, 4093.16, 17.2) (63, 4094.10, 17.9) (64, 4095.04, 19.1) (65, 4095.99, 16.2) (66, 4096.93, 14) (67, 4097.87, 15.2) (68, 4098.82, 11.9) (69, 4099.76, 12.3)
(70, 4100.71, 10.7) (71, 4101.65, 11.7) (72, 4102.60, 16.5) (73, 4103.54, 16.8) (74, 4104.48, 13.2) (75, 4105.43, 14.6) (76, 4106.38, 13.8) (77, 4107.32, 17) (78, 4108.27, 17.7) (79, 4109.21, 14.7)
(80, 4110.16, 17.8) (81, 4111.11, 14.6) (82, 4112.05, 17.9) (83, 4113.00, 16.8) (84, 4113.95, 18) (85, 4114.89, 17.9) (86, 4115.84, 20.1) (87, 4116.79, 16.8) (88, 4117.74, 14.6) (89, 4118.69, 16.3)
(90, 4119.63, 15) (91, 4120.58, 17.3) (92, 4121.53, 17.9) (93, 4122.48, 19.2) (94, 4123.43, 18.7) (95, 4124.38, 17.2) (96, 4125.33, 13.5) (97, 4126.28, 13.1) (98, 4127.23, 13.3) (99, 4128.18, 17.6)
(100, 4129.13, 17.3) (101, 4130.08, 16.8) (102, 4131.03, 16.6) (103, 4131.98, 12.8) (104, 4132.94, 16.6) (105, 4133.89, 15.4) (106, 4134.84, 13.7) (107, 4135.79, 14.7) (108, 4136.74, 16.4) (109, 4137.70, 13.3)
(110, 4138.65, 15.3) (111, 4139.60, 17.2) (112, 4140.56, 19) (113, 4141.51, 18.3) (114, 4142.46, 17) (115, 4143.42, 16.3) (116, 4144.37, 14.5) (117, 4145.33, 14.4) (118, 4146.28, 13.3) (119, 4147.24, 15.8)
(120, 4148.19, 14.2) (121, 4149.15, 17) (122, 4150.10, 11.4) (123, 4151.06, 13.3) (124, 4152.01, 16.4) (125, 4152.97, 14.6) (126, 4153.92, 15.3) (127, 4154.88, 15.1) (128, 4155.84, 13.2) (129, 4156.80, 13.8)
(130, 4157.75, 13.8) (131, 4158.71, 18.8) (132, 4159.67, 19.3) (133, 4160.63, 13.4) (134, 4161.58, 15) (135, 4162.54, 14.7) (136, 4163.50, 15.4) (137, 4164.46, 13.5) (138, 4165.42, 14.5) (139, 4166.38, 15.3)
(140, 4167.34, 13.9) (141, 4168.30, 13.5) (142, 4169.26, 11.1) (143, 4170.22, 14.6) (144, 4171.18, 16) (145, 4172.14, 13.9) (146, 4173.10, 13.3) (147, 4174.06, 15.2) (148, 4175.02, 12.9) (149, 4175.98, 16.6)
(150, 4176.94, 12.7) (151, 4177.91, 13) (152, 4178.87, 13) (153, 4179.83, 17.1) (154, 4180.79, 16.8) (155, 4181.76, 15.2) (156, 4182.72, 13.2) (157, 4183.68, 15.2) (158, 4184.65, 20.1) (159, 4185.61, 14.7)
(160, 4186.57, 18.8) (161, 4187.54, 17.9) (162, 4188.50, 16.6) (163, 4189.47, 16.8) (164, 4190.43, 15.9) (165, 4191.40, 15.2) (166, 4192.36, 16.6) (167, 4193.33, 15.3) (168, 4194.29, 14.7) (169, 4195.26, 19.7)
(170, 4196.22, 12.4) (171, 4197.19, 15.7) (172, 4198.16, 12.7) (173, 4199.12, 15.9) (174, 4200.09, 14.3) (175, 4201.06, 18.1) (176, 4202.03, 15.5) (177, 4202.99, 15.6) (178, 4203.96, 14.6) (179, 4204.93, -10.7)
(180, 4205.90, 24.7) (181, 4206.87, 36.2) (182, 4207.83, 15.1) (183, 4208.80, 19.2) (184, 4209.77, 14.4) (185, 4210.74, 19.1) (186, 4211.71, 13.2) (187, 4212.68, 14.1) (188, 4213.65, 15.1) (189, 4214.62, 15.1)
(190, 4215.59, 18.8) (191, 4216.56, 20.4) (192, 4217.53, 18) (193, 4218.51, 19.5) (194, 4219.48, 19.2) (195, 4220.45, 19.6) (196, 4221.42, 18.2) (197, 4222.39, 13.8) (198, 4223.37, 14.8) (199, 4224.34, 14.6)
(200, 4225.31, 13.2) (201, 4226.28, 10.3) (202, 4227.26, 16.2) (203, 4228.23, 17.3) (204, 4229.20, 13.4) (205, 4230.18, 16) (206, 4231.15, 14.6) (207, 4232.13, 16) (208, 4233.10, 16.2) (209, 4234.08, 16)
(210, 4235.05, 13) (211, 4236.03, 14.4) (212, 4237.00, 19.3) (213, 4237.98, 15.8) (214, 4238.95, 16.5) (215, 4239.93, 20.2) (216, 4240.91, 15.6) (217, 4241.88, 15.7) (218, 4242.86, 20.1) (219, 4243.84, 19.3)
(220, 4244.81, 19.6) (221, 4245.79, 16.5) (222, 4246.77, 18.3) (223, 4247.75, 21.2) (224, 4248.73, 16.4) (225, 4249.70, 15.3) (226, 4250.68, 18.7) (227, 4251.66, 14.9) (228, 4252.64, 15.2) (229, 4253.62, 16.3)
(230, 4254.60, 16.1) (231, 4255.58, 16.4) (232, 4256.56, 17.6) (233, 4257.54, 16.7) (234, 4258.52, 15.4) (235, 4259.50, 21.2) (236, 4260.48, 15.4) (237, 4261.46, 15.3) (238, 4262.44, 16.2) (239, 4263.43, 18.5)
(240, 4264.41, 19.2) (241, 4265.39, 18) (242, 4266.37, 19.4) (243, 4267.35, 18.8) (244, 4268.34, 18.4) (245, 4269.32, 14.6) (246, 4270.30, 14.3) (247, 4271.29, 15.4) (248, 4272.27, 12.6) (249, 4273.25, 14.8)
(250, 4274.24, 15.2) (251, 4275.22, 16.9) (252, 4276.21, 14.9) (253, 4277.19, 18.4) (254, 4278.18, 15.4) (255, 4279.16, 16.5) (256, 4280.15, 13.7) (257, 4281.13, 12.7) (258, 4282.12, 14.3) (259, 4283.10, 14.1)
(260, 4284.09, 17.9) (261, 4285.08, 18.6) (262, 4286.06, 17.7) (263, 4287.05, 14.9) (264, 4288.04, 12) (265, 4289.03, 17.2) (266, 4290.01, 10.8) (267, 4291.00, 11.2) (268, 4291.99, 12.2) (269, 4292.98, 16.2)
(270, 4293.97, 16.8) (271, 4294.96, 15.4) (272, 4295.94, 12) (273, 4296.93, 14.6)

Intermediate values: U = 14.8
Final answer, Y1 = 30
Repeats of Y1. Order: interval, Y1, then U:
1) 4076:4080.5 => 31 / 15.6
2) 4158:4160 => 37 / 18.4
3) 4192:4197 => 31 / 15.7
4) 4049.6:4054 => 30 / 15.2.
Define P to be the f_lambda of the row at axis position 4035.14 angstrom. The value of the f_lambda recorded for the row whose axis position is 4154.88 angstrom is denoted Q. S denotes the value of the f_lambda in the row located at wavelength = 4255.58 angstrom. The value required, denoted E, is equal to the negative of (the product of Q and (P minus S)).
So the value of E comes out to -27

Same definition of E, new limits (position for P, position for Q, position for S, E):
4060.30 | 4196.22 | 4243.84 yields 82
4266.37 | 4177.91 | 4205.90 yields 69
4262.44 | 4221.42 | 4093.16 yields 18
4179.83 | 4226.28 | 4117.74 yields -26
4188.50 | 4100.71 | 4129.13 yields 7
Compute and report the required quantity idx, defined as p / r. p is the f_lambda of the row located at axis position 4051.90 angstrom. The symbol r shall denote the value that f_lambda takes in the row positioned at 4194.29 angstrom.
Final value 0.99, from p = 14.5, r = 14.7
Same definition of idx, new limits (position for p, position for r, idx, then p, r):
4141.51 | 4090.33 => 0.88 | 18.3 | 20.8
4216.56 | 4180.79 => 1.21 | 20.4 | 16.8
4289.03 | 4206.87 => 0.48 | 17.2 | 36.2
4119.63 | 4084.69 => 0.86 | 15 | 17.5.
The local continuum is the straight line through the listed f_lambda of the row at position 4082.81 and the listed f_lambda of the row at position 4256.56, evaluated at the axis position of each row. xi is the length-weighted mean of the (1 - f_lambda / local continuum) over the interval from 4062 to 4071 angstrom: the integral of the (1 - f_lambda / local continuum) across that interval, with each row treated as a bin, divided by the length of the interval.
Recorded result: 0.08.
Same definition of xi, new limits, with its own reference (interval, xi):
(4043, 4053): 0.09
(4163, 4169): 0.17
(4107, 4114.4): 0.01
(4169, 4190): 0.12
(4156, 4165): 0.12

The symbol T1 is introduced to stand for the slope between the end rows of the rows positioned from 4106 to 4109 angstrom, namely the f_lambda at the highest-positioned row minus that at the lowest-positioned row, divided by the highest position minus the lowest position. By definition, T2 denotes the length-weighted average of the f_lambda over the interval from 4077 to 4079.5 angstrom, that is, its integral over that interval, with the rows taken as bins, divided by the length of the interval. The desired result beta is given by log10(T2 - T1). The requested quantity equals 1.13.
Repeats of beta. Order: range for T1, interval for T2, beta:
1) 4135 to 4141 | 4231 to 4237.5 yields 1.17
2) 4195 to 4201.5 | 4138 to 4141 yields 1.24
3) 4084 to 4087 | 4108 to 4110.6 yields 1.25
